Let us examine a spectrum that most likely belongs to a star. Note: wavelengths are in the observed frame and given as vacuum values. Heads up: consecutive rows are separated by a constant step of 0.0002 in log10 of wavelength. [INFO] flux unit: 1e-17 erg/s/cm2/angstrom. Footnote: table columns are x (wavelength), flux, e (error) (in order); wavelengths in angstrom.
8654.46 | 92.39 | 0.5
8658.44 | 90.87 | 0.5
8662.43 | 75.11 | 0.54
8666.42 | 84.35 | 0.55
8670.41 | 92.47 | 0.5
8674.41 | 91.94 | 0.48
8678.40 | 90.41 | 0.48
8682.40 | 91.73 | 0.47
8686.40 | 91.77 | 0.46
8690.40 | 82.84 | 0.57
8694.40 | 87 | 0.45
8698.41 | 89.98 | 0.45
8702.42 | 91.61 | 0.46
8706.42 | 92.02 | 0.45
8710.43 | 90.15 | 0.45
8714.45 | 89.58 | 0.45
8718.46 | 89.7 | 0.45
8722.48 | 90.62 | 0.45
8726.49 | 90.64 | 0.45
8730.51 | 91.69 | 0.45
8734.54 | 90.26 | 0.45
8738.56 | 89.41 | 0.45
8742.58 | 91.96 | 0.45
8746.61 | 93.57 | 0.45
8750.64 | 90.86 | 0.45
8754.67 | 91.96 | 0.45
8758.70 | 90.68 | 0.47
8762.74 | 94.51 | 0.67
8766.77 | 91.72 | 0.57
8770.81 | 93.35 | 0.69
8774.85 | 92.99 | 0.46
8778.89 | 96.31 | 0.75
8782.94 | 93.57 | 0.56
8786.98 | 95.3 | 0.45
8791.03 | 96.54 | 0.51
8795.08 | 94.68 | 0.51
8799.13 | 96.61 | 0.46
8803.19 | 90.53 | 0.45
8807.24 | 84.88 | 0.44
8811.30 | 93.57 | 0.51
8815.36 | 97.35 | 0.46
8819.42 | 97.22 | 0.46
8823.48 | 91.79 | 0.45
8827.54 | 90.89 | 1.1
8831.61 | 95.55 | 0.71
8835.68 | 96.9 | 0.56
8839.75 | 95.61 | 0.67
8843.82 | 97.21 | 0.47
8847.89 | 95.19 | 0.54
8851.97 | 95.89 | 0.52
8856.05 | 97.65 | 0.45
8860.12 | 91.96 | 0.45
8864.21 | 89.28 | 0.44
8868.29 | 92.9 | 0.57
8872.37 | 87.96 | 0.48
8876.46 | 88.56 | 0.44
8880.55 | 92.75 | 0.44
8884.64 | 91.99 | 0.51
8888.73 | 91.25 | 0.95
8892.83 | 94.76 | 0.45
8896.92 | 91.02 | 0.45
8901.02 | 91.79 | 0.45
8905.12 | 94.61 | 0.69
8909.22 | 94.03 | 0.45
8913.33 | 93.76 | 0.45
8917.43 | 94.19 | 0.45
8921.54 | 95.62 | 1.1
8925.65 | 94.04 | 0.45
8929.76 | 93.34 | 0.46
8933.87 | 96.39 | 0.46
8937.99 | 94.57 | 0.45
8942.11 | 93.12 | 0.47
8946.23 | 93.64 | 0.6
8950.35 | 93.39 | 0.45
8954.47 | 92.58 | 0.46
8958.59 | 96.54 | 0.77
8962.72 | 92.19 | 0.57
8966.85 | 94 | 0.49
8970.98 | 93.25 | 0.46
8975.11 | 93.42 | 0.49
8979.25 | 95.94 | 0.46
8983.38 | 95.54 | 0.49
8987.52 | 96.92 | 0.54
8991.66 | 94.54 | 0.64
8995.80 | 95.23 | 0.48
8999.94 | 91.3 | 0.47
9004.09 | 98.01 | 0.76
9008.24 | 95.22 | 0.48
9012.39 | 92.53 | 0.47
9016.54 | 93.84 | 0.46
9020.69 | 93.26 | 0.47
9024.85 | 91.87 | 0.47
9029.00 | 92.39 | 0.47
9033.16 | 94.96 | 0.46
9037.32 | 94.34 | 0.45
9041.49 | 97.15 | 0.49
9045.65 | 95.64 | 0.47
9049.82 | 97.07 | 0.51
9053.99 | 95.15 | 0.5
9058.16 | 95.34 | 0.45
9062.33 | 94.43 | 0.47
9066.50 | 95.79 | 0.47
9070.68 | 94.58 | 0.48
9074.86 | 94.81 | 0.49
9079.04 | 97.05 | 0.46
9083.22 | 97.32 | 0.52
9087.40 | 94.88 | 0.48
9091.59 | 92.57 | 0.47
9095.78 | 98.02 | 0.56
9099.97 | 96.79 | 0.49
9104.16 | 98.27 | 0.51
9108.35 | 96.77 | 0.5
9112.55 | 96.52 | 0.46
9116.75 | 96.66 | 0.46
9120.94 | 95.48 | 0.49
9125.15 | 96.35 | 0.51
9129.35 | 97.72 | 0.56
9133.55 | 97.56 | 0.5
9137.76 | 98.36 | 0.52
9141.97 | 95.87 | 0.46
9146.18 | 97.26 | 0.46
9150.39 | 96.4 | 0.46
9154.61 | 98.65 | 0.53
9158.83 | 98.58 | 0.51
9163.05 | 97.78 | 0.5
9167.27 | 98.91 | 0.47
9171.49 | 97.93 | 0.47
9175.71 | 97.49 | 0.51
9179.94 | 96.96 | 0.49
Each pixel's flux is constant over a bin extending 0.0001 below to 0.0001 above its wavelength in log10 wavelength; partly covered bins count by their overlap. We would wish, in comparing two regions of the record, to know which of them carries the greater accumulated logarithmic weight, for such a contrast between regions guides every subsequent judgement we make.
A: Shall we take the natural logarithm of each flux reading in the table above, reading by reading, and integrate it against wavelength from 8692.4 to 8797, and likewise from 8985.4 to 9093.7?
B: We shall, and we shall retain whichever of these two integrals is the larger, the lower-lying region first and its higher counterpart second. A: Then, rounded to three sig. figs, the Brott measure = 493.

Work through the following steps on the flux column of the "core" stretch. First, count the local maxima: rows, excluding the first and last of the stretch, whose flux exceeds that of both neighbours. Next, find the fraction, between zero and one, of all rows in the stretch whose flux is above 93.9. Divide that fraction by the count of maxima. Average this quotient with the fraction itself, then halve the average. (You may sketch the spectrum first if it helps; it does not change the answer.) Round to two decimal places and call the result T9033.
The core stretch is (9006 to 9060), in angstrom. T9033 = 0.19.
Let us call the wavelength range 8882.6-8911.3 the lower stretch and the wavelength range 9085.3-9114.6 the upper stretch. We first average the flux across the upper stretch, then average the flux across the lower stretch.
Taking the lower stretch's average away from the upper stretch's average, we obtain 3.5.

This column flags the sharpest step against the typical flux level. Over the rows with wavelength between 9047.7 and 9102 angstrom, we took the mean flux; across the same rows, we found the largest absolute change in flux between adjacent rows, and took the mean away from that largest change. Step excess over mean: -90.2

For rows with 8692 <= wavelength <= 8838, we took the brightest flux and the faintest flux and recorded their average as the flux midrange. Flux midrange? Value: 91.1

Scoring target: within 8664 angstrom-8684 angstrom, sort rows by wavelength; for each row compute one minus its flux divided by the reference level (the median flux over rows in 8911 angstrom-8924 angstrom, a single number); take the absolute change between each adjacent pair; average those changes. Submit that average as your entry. 0.031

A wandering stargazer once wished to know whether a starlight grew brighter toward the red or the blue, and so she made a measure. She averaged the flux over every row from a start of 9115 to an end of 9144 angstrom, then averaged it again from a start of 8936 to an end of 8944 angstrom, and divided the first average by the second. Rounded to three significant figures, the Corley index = 1.03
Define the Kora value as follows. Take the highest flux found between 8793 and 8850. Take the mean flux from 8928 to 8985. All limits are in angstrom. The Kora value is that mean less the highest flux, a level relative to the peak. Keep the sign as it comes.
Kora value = -3.2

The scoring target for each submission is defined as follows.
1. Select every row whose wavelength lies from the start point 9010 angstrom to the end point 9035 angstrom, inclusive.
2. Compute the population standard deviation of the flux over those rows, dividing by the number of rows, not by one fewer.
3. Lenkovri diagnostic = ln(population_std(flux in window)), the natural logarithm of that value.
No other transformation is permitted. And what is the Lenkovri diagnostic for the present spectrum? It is 0.0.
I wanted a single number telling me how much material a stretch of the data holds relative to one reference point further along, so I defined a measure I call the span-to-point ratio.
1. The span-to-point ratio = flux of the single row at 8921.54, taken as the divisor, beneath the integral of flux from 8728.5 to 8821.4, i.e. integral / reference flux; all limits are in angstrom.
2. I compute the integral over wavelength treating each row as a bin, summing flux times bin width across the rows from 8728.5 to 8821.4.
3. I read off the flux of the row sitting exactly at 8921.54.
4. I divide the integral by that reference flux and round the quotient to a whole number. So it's 90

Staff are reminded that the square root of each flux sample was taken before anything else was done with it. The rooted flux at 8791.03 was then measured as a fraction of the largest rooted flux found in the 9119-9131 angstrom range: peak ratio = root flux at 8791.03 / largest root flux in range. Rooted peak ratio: 0.99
